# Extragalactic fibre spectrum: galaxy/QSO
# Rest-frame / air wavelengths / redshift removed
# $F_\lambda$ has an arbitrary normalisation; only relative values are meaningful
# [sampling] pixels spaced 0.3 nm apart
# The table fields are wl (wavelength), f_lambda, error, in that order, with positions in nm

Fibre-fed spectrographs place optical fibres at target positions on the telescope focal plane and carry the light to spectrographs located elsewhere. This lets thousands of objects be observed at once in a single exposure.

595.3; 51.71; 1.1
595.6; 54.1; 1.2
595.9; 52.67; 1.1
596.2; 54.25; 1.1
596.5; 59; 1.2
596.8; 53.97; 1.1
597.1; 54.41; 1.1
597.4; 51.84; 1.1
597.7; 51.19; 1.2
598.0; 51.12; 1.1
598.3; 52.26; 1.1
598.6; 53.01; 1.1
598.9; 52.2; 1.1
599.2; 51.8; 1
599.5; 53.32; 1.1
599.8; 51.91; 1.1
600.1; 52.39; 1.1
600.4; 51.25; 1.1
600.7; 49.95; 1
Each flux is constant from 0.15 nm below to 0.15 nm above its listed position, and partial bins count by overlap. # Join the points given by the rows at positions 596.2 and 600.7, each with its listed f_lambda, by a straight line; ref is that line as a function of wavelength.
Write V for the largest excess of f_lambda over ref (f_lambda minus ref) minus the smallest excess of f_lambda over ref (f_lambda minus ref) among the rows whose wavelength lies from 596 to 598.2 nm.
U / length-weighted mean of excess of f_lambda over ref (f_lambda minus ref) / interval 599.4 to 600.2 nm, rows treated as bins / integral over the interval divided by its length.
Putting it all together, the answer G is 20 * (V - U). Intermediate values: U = 1.69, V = 6.7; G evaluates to 99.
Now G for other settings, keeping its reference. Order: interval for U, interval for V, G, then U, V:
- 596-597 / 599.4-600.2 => -9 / 1.56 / 1.1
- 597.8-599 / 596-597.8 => 134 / -0.04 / 6.7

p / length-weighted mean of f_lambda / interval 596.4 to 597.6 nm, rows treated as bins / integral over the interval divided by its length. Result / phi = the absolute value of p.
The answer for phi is 54.5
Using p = 54.5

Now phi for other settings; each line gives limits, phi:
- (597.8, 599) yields 52.1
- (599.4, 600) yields 52.5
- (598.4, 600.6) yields 52.2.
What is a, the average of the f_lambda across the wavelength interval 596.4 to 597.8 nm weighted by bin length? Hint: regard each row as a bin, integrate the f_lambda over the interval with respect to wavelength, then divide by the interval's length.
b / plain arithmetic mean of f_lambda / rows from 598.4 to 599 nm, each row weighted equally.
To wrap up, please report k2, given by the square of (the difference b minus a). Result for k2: 2.0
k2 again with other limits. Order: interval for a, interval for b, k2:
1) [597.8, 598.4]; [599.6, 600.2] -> 0.3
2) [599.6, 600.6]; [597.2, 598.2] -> 0.2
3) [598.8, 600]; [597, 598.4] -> 0.0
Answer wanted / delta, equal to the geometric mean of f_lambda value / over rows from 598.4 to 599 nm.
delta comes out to 52.6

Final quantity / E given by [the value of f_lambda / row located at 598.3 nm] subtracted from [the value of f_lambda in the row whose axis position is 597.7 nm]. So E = -1.07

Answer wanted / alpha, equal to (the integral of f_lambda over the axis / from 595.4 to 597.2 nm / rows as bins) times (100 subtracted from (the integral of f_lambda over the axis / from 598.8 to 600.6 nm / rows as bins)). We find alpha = -615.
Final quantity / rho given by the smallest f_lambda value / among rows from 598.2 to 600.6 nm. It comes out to 51.25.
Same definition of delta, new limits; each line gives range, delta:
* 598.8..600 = 52.3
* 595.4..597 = 54.8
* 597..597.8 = 52.5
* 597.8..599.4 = 52.1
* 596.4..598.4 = 53.3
